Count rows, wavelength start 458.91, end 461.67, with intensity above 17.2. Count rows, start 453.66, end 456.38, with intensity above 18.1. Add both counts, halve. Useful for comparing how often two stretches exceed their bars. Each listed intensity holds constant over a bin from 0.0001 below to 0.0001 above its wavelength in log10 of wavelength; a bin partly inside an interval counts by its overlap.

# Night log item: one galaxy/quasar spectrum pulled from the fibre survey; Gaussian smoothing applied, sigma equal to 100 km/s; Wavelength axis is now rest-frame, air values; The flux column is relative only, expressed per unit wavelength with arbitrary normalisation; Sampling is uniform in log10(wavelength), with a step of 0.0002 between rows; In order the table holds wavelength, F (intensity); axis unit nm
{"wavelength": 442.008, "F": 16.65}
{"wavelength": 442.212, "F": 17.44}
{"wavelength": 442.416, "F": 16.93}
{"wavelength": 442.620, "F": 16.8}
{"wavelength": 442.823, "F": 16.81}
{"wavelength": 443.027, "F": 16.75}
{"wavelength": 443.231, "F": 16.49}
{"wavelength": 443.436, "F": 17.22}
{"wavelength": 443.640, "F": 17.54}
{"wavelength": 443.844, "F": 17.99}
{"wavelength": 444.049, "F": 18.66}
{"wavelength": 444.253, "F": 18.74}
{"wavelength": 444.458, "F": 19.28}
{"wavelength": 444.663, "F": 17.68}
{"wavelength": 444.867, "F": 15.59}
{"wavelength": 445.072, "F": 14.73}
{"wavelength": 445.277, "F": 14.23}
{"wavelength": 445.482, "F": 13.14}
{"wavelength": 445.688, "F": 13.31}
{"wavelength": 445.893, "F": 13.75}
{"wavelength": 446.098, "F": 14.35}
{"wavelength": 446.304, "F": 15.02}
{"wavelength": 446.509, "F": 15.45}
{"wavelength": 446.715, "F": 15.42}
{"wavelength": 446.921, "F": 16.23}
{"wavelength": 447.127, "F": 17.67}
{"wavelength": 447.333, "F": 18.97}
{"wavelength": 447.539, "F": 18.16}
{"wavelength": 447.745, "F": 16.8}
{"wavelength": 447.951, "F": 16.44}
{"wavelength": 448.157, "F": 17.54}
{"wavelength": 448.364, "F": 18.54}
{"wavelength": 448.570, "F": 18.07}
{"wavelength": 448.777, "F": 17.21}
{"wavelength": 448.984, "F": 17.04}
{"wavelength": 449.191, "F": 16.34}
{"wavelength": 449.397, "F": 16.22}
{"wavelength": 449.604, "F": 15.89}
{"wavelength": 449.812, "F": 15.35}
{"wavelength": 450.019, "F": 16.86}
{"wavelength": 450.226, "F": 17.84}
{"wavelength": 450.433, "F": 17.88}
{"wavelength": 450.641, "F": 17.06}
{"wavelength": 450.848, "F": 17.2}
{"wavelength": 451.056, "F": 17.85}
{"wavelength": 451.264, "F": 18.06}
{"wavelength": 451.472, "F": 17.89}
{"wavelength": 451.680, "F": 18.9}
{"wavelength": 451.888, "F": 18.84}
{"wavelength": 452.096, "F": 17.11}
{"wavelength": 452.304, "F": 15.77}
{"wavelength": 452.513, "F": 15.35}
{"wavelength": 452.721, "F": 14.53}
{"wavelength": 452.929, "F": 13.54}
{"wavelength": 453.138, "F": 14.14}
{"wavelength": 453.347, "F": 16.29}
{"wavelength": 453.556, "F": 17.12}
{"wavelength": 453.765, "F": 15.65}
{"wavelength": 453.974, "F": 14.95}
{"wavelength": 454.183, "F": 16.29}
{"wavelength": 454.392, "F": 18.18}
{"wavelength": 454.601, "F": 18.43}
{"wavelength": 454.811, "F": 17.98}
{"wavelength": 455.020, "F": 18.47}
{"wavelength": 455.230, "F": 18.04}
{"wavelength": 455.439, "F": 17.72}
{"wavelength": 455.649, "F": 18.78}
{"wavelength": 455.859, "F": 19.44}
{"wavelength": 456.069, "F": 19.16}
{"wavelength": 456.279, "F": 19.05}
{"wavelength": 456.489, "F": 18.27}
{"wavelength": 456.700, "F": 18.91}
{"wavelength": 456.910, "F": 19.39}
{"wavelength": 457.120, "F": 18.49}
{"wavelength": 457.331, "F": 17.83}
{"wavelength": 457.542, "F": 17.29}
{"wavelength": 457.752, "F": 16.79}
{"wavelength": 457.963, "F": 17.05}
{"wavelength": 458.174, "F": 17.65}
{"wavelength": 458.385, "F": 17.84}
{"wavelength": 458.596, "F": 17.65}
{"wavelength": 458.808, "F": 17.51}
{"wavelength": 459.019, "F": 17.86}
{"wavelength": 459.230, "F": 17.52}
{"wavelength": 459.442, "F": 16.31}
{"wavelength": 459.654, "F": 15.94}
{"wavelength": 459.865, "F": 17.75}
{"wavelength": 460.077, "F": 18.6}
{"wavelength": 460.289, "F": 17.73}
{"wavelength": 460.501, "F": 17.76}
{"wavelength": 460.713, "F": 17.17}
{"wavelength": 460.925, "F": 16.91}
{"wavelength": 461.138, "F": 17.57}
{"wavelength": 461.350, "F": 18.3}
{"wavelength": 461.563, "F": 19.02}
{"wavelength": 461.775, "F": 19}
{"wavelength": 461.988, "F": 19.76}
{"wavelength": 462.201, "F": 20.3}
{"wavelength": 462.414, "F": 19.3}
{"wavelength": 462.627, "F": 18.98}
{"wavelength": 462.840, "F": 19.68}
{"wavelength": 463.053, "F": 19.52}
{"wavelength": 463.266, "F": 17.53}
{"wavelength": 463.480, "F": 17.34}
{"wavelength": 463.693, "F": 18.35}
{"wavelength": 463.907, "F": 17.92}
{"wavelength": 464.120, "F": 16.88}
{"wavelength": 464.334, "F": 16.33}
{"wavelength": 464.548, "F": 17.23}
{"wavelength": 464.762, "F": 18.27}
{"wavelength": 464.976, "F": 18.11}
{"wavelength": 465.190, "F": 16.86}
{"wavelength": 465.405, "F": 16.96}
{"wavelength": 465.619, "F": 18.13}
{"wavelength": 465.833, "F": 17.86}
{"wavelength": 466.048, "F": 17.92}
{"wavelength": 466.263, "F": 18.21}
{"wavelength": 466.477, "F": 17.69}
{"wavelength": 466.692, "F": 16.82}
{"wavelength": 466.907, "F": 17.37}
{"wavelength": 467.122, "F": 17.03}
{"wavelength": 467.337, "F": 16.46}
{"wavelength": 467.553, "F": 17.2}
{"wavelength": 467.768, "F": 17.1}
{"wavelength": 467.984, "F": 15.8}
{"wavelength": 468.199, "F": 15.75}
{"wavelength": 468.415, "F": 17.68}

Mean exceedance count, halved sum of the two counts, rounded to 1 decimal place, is 8.0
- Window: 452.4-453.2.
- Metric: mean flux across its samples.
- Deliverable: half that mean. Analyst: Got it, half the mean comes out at 7.2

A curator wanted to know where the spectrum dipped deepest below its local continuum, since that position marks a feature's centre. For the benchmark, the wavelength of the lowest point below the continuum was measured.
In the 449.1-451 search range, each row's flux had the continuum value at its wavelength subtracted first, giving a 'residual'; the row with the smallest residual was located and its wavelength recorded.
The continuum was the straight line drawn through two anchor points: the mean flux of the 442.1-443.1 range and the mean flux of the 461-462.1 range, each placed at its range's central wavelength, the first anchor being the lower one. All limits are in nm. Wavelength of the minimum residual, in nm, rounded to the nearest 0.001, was 449.812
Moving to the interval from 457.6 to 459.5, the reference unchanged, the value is 459.442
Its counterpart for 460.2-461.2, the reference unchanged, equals 460.925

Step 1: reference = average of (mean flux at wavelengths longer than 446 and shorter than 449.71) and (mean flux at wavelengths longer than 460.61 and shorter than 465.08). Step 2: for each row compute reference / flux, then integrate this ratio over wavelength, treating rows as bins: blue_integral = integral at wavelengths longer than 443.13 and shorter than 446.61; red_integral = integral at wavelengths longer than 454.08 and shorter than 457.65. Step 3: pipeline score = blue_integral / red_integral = 1.13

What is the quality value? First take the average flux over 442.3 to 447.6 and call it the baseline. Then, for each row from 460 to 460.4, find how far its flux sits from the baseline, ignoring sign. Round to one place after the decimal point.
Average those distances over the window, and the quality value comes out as 1.7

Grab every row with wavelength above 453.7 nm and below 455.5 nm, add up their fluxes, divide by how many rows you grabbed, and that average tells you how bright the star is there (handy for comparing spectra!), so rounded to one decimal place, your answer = 17.3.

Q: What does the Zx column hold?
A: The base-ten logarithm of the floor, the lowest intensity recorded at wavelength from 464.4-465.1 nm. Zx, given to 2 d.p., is 1.24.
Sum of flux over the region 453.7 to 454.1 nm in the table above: 30.6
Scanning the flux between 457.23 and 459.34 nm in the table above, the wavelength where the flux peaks 459.019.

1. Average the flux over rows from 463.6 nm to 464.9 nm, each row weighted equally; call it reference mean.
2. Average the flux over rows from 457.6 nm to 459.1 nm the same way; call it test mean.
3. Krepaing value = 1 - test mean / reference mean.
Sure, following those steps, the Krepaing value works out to 0.00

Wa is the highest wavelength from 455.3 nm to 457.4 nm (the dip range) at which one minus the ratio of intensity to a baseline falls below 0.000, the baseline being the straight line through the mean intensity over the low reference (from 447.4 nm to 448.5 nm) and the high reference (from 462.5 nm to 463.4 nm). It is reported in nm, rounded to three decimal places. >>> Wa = 457.120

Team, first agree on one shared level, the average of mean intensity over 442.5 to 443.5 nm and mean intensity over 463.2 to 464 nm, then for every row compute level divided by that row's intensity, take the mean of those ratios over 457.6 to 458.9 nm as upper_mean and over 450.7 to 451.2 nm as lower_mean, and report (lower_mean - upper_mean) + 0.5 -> 0.49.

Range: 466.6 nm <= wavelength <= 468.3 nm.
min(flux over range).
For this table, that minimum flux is 15.75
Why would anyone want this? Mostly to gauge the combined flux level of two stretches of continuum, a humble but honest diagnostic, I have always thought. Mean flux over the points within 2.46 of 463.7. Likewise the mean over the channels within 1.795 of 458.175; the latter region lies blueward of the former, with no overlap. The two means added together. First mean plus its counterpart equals 35.9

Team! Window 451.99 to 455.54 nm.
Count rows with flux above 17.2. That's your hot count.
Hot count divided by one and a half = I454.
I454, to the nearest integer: 4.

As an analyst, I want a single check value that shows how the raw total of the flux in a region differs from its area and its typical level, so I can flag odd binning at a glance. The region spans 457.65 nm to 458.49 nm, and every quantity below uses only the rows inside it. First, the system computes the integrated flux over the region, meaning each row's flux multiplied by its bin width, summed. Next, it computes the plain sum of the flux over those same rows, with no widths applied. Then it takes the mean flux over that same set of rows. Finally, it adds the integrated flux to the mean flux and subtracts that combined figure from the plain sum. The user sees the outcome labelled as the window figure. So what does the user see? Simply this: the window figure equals 37.4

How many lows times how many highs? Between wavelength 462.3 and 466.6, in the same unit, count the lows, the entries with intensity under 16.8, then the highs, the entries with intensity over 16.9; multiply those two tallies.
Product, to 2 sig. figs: 17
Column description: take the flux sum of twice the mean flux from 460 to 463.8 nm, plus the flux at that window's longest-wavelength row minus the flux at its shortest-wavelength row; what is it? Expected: 36.7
